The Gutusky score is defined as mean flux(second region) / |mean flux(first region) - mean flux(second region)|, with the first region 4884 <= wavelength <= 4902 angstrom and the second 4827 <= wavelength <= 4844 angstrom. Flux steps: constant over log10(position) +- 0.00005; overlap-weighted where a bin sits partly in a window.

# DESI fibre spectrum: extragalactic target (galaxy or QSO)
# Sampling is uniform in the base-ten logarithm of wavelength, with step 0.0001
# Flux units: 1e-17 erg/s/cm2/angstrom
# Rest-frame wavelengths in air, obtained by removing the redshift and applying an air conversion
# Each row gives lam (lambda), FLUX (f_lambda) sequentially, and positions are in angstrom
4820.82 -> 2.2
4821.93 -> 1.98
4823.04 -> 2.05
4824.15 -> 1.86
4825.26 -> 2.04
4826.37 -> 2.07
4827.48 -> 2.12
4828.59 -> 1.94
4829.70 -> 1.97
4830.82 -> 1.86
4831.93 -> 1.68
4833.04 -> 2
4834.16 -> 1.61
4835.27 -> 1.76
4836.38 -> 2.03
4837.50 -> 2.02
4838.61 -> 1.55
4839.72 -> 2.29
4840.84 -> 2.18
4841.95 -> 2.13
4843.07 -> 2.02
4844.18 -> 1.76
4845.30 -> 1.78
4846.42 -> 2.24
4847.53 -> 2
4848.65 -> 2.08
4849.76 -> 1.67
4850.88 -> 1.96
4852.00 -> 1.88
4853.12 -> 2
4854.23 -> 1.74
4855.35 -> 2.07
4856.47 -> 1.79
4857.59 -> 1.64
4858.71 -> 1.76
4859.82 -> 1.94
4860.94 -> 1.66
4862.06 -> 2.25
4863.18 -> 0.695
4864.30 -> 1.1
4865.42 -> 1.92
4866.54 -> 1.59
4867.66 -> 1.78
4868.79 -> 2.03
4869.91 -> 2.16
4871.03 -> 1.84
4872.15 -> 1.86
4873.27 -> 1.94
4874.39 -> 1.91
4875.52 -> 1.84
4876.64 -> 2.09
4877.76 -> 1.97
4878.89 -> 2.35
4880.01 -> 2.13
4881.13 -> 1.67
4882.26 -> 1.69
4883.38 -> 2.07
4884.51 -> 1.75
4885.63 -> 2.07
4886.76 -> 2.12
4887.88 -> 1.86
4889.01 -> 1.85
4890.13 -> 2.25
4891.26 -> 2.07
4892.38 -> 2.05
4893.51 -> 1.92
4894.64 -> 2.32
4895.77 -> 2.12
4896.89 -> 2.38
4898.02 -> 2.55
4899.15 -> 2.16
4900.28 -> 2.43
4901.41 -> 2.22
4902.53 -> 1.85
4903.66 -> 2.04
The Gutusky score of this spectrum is 10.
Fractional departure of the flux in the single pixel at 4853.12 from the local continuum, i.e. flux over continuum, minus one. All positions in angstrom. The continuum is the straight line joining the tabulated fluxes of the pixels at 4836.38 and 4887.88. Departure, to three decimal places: 0.013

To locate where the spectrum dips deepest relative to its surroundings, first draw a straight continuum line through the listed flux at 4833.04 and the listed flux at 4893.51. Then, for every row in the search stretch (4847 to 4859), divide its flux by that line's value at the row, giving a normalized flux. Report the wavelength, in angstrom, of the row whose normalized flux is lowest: 4857.59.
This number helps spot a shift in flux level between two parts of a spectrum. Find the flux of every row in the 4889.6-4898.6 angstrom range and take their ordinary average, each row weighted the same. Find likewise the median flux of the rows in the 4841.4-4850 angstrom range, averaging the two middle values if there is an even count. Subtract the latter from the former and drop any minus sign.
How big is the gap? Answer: 0.20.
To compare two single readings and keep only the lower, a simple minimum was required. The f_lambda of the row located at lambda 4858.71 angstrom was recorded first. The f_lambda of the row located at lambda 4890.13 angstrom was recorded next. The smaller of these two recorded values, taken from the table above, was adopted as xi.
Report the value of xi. 1.76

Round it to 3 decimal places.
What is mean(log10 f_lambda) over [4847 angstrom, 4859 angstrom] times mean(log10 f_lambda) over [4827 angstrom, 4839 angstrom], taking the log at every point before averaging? 0.073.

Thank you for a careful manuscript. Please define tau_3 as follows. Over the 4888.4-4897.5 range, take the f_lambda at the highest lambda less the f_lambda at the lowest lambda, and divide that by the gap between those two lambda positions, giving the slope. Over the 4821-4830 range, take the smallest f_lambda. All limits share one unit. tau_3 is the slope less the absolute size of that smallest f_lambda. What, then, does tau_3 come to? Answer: -1.79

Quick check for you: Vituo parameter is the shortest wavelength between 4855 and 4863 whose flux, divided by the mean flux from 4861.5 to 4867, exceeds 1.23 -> 4855.35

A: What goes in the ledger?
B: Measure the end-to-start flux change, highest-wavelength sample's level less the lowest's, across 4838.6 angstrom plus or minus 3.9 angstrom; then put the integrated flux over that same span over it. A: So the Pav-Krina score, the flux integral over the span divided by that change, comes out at 42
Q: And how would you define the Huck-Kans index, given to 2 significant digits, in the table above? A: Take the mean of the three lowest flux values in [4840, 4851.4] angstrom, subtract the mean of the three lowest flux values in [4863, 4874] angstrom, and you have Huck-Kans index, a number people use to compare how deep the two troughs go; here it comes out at 0.61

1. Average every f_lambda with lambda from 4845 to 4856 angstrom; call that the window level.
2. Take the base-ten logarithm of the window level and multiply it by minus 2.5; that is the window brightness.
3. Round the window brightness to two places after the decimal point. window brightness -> -0.72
